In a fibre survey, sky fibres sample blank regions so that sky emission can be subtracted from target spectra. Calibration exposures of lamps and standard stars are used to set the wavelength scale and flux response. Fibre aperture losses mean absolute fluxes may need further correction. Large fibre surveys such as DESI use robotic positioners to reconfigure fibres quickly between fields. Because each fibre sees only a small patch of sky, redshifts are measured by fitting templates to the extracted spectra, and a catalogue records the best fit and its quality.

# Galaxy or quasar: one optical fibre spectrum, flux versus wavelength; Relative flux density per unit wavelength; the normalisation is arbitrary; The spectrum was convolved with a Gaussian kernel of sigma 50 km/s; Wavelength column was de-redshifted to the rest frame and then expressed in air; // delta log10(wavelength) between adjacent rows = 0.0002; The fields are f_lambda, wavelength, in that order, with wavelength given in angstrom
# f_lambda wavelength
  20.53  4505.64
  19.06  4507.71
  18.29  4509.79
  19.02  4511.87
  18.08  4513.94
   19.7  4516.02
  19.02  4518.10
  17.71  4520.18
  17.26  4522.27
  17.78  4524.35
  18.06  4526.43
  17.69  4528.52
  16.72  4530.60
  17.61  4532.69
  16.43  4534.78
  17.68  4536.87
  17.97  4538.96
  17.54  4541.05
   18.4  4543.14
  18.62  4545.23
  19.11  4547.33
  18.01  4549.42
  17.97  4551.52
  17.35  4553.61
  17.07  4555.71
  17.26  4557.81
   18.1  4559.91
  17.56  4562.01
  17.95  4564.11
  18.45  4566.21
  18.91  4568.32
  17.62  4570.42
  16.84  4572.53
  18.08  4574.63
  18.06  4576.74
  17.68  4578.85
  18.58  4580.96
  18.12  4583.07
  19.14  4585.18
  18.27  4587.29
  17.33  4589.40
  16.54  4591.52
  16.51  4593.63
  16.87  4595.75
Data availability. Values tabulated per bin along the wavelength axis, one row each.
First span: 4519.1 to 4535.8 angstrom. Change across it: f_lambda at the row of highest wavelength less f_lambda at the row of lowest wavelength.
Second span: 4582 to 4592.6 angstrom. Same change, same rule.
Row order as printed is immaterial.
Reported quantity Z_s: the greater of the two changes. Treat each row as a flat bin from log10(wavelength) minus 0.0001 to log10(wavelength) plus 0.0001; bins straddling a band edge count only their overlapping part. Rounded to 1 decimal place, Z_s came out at -1.3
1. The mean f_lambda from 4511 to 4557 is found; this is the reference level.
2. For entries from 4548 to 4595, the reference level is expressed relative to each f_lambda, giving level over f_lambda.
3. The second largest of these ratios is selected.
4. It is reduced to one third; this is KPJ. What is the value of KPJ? 0.362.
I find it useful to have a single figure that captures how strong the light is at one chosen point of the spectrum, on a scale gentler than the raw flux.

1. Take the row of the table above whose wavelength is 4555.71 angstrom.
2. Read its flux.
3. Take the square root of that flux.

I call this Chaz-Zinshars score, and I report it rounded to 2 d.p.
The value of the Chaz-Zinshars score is 4.13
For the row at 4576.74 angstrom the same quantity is 4.25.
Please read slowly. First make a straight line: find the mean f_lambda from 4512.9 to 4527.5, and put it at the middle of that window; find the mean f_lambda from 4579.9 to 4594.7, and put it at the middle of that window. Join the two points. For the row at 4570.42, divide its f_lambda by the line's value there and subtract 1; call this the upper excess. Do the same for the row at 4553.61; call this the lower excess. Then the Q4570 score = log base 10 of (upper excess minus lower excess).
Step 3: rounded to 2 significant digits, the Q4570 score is -1.7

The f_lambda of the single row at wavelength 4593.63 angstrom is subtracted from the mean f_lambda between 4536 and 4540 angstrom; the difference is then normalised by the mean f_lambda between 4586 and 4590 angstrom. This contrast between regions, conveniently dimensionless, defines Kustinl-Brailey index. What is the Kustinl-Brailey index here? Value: 0.07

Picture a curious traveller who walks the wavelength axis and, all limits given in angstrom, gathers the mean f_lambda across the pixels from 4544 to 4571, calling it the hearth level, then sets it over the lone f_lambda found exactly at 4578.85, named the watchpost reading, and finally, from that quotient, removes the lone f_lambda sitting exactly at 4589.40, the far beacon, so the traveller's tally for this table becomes -16.3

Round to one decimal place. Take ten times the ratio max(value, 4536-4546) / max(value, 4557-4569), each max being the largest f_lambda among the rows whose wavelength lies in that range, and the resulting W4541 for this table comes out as 9.8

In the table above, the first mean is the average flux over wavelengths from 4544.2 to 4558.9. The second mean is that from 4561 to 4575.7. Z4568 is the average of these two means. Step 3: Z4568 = 17.9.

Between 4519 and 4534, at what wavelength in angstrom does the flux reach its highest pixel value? 4526.43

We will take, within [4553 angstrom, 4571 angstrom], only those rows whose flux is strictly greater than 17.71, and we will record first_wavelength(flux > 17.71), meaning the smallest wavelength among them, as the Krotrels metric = 4559.91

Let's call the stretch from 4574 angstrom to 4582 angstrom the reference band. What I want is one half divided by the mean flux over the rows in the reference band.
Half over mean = 0.0276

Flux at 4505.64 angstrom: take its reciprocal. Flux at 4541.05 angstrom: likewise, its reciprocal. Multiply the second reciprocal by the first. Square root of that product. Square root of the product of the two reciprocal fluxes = 0.0527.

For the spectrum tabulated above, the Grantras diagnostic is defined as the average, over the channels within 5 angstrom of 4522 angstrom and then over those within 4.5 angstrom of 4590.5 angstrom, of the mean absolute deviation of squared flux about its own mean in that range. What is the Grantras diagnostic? 19.3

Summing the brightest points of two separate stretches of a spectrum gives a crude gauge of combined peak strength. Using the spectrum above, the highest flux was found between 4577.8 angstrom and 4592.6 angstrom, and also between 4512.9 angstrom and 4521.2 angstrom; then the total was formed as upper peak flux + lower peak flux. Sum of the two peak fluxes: 38.8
